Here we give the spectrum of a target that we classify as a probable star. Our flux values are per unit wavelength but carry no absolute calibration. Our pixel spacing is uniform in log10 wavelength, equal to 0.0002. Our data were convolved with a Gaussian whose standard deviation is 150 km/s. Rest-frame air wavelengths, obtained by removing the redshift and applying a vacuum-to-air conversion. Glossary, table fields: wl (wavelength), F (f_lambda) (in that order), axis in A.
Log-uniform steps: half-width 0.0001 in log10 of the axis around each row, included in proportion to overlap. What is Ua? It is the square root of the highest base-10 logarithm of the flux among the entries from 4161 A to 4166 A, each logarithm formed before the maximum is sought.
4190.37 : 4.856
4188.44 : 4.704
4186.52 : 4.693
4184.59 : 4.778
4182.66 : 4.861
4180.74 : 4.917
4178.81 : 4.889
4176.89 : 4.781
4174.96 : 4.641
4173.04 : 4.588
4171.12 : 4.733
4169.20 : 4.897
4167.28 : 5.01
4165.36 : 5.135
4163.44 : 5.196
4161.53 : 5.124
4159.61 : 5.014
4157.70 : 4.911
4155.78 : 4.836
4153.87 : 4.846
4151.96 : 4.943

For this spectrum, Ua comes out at 0.846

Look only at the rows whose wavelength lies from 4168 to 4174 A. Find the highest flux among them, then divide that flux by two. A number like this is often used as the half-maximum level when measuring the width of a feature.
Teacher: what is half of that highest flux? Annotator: 2.45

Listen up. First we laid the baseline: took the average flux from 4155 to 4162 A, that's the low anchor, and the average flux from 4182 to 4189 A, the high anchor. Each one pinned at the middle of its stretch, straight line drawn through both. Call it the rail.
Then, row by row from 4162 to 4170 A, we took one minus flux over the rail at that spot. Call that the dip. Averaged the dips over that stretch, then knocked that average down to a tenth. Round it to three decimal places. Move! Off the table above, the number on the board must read -0.003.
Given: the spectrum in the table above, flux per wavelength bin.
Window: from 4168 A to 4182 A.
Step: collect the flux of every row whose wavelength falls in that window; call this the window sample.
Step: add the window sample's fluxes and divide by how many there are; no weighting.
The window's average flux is 4.78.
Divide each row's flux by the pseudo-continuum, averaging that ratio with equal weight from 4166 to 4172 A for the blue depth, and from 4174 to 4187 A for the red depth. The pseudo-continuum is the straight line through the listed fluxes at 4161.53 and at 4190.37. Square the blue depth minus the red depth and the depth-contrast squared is 0.0000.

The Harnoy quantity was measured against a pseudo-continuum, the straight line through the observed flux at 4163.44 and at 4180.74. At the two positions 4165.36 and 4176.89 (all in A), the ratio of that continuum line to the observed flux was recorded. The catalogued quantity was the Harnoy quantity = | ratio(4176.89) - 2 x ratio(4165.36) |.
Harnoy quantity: 0.970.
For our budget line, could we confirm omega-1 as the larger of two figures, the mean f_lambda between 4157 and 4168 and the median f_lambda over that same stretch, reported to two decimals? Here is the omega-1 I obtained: 5.07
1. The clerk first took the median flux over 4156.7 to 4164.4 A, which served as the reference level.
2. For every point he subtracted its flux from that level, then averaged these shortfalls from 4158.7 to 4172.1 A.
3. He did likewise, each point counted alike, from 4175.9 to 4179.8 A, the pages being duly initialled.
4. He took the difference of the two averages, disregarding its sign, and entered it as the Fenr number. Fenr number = 0.2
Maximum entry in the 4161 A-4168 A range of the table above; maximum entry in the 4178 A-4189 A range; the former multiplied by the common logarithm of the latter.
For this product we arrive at 3.59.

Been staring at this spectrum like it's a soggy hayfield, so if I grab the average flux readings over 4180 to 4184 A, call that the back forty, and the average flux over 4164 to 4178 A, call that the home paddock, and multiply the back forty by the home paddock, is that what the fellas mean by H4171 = 23.6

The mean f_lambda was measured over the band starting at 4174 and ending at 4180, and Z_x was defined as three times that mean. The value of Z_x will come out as 14.3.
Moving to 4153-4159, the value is 14.6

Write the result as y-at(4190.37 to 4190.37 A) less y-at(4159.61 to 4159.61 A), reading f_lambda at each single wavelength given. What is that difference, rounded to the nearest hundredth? -0.16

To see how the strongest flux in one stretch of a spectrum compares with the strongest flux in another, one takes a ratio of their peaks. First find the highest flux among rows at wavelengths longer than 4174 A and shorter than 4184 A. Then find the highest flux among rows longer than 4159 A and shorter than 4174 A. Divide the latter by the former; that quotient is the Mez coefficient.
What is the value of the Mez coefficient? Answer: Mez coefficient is 1.057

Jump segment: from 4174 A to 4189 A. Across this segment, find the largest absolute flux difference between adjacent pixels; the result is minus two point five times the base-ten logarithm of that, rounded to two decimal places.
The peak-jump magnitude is 2.13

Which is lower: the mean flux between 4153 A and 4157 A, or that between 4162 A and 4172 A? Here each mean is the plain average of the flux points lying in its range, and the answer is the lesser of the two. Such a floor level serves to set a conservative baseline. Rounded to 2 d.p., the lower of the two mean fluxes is 4.84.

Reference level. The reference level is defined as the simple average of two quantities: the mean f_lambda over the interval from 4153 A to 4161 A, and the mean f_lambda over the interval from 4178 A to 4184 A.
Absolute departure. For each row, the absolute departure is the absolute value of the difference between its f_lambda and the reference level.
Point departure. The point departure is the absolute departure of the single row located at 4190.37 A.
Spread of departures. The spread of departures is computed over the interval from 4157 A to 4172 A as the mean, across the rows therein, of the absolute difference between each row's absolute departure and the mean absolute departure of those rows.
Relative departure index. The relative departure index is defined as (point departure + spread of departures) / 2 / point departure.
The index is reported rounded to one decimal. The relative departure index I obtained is 1.6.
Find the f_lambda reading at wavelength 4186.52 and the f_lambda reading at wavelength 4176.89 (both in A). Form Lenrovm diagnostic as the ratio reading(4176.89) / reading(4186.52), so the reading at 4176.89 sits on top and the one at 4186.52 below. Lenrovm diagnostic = 1.02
